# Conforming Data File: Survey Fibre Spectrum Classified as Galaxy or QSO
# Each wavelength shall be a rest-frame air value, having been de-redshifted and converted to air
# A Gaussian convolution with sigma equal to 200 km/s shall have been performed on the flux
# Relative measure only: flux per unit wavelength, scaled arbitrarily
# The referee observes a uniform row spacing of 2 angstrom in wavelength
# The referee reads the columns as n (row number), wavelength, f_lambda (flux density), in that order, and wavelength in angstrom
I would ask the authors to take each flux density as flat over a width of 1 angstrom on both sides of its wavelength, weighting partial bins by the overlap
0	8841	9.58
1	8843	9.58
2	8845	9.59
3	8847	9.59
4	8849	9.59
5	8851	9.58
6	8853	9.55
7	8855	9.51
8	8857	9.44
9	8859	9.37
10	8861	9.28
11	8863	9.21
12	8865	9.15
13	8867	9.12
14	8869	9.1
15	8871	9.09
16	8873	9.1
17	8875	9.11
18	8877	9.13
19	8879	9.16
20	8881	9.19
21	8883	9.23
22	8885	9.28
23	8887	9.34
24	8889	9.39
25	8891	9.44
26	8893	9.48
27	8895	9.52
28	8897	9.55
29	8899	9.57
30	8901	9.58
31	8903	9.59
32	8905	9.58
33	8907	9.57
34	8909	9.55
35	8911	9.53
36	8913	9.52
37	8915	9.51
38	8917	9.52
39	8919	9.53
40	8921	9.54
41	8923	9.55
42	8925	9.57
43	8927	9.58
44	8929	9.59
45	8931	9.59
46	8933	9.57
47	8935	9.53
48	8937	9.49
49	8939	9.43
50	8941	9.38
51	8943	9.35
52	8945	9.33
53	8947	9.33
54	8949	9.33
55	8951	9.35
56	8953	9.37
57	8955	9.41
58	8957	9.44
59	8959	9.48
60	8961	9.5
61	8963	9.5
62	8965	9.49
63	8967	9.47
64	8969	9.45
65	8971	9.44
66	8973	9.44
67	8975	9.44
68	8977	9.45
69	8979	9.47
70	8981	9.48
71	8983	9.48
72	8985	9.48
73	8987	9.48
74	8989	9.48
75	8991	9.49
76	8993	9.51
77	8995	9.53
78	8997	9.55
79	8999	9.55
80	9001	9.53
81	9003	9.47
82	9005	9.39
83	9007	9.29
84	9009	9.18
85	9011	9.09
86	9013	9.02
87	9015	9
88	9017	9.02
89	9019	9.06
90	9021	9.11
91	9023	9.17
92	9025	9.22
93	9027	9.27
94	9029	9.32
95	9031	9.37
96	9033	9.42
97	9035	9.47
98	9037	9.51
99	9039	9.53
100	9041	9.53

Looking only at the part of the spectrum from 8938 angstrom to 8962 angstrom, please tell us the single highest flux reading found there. 9.5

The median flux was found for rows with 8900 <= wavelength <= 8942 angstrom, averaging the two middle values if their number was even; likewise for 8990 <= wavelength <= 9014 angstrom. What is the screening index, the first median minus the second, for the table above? 0.07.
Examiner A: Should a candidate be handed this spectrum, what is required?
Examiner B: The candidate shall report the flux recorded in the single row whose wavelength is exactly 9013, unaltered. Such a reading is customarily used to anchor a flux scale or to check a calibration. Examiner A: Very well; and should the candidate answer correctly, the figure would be 9.02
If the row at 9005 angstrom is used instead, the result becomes 9.39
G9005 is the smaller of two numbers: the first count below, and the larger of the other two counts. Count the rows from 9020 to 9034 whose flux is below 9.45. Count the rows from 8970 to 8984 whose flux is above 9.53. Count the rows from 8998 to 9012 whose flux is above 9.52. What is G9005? 2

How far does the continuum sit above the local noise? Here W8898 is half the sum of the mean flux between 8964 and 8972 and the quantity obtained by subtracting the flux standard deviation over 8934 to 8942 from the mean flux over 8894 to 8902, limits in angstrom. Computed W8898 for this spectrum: 9.48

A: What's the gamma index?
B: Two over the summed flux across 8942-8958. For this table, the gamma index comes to 0.0267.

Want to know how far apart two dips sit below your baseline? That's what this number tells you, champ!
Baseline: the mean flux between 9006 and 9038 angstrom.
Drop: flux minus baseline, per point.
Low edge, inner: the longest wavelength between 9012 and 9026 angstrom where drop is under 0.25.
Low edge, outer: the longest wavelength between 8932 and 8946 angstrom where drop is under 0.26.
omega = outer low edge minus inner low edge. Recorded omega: -80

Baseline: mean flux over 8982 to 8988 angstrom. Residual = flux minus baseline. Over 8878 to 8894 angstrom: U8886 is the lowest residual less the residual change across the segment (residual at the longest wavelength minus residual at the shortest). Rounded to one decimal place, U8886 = -0.6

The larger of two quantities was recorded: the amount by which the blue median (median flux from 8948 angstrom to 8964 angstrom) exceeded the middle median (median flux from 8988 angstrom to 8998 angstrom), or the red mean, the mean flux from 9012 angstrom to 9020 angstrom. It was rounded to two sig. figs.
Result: 9.0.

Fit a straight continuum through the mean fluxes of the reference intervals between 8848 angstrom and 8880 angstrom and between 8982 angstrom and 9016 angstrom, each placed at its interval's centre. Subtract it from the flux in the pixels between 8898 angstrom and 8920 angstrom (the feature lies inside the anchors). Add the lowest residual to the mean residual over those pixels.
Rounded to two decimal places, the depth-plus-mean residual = 0.43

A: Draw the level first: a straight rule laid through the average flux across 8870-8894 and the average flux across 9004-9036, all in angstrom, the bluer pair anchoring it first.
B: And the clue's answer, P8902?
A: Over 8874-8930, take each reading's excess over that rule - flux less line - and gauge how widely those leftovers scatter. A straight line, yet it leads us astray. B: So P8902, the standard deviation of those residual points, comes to 0.16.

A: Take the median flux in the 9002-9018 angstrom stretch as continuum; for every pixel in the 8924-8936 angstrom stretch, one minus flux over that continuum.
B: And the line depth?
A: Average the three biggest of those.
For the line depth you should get -0.046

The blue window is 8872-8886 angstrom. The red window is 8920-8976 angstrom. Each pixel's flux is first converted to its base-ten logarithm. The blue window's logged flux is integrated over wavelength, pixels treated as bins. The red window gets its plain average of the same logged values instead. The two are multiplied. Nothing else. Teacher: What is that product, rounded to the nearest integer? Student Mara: 13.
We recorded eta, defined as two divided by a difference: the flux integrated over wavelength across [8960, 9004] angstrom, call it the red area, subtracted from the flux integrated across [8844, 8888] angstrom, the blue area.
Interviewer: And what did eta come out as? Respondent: -0.3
